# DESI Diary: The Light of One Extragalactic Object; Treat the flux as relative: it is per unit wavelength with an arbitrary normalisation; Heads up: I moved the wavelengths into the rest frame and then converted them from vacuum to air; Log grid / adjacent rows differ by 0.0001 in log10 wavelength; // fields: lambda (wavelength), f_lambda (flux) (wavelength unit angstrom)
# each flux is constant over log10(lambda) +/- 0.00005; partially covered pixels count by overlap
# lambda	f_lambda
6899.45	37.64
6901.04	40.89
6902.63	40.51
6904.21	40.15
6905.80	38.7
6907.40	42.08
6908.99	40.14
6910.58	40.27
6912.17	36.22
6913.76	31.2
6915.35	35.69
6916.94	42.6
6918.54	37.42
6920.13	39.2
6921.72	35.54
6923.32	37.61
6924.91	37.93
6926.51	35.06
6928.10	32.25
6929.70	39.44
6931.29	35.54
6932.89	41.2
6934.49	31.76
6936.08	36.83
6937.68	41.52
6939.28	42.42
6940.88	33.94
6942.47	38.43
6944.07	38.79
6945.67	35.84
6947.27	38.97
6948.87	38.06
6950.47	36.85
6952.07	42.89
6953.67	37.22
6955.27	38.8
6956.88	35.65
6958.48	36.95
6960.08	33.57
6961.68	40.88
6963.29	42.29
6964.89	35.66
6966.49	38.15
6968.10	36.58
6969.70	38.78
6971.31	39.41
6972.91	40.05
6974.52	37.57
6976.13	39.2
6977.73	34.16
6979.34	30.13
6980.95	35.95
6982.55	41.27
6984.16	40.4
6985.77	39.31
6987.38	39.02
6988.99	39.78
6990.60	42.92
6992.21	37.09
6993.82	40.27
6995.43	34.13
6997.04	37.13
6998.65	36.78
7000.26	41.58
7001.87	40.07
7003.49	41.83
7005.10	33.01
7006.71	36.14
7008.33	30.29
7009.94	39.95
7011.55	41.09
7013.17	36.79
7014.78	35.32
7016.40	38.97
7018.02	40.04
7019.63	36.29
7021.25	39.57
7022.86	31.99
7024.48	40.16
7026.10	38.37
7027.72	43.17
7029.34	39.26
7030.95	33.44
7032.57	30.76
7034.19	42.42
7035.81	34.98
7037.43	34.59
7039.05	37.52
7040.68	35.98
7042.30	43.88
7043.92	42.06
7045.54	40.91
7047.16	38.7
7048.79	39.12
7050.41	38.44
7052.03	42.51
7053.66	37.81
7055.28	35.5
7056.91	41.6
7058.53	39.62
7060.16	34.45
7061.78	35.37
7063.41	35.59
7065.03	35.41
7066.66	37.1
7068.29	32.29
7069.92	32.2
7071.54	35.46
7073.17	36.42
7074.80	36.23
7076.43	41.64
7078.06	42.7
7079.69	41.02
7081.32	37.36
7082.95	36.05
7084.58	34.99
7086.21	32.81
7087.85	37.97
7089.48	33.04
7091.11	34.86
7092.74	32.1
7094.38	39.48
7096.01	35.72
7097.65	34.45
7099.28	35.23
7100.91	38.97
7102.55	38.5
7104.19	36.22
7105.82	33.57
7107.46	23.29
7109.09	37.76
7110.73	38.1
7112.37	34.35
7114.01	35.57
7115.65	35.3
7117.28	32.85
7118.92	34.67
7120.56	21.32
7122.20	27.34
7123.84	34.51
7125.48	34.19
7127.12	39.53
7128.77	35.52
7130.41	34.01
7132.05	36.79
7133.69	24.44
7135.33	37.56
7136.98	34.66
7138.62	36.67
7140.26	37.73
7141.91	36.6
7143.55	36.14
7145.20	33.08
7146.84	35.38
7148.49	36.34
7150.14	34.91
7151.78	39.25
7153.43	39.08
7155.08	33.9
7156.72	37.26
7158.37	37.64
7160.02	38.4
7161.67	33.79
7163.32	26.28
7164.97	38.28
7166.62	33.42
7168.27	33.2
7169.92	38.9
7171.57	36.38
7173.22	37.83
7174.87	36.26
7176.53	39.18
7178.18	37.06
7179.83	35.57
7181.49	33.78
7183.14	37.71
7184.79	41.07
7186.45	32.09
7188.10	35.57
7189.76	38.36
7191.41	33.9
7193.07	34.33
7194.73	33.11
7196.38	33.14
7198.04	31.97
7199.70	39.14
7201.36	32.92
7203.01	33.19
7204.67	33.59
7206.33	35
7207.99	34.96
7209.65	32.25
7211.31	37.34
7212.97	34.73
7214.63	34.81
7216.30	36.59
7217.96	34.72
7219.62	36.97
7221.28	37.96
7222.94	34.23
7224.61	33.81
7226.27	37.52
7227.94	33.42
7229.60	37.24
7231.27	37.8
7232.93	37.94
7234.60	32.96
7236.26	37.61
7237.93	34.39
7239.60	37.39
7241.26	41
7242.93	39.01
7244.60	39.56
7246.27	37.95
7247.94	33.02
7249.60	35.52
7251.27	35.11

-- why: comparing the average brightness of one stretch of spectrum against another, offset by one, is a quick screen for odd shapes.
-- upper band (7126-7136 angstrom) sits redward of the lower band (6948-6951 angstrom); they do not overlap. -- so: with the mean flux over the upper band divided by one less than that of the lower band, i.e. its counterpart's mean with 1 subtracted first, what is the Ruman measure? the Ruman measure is 0.95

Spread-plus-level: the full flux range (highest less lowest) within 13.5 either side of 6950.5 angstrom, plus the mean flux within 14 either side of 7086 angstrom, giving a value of 45.9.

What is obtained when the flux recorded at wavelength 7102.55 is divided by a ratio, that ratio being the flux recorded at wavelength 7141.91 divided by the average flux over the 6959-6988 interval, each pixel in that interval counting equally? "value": 39.9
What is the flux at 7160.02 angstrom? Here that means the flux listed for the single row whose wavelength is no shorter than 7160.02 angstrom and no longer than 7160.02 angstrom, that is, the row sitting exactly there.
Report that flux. 38.4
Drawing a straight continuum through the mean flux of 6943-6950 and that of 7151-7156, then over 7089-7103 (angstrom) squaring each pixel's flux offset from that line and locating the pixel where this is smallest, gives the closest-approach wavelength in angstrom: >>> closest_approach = 7102.55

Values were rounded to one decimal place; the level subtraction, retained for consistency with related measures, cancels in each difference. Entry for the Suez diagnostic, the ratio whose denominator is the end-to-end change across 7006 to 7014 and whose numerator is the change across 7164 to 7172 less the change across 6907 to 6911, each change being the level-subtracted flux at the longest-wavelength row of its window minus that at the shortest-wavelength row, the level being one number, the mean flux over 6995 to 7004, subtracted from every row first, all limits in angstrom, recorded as -0.1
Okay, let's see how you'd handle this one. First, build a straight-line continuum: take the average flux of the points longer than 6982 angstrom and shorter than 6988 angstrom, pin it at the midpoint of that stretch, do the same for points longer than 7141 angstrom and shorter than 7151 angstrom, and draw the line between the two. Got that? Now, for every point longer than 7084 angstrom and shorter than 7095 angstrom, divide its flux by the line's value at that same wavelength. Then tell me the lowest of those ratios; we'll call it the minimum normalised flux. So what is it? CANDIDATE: 0.87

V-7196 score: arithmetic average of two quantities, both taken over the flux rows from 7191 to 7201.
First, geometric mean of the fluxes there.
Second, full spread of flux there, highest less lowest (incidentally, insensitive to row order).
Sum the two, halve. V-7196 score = 20.7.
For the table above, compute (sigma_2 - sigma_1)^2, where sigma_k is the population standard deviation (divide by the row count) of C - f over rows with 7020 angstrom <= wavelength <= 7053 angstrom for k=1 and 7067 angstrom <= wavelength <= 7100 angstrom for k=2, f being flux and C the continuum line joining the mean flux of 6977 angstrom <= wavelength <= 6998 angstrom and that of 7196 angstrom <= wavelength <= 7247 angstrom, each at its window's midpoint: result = 0.39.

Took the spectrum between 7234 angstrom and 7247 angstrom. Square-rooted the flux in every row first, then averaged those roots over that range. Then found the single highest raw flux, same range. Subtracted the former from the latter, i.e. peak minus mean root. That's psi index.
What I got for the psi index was 34.9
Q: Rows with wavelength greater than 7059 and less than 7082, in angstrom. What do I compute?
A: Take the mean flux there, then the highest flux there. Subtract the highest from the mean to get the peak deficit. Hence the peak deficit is -6.0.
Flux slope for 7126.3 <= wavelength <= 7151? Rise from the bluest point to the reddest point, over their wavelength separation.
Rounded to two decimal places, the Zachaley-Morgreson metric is -0.20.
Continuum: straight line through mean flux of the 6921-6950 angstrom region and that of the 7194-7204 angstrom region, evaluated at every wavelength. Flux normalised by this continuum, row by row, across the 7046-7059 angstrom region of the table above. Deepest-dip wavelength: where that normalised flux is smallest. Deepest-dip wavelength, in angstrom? 7055.28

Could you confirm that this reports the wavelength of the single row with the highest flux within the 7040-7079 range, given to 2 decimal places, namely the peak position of 7042.30 angstrom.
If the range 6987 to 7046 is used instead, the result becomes 7042.30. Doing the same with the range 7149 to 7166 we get 7151.78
